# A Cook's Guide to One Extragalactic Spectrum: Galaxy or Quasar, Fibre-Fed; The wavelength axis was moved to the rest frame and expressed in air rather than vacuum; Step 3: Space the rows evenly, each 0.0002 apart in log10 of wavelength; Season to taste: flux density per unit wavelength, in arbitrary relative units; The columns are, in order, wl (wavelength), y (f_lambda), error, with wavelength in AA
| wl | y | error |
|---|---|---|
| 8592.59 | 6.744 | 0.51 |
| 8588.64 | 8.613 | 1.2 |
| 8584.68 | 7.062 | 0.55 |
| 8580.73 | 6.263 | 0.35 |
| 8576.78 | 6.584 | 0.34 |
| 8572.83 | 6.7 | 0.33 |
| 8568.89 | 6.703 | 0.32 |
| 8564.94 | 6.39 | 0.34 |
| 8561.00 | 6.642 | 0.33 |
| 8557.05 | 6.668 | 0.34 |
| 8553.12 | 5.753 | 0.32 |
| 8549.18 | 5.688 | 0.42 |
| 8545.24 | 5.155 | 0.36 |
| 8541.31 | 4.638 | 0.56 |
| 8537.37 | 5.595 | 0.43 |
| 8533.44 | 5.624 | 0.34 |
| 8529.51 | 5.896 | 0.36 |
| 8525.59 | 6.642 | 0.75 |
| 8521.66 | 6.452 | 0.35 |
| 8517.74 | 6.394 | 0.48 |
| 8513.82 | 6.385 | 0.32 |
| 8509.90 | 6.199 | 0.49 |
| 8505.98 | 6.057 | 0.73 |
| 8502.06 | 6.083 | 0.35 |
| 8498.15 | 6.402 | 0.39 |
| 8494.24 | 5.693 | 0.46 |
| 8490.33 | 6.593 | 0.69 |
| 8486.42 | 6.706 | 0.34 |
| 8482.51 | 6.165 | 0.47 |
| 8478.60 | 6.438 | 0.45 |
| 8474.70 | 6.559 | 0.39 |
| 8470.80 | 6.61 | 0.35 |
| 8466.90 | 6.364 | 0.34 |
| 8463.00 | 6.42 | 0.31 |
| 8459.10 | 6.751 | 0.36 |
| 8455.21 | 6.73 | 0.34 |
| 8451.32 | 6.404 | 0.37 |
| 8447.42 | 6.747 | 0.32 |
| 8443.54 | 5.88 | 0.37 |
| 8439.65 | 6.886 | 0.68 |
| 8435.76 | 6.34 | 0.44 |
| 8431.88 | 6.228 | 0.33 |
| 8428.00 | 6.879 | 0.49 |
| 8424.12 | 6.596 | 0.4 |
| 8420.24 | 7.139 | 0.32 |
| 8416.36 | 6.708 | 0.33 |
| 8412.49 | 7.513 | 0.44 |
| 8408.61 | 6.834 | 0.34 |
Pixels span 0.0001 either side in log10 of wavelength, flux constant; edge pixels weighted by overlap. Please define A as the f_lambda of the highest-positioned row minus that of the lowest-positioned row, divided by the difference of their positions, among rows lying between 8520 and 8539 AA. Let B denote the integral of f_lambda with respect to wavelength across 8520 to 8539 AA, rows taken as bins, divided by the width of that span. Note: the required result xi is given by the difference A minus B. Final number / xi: -6.1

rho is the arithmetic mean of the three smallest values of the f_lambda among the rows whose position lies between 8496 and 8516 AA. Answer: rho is 6.1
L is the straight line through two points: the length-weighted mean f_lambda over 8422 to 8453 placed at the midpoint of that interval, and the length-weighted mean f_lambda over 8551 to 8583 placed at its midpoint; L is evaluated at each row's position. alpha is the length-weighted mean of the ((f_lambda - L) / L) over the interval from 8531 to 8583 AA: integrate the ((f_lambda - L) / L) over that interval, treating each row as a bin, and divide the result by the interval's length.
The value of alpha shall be -0.07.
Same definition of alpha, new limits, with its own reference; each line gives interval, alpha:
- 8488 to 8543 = -0.07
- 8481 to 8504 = -0.03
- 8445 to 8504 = -0.01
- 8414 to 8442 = 0.03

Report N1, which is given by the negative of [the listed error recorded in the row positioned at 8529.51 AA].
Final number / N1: -0.360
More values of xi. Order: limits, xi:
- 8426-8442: -6.6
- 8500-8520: -6.2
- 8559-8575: -6.6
